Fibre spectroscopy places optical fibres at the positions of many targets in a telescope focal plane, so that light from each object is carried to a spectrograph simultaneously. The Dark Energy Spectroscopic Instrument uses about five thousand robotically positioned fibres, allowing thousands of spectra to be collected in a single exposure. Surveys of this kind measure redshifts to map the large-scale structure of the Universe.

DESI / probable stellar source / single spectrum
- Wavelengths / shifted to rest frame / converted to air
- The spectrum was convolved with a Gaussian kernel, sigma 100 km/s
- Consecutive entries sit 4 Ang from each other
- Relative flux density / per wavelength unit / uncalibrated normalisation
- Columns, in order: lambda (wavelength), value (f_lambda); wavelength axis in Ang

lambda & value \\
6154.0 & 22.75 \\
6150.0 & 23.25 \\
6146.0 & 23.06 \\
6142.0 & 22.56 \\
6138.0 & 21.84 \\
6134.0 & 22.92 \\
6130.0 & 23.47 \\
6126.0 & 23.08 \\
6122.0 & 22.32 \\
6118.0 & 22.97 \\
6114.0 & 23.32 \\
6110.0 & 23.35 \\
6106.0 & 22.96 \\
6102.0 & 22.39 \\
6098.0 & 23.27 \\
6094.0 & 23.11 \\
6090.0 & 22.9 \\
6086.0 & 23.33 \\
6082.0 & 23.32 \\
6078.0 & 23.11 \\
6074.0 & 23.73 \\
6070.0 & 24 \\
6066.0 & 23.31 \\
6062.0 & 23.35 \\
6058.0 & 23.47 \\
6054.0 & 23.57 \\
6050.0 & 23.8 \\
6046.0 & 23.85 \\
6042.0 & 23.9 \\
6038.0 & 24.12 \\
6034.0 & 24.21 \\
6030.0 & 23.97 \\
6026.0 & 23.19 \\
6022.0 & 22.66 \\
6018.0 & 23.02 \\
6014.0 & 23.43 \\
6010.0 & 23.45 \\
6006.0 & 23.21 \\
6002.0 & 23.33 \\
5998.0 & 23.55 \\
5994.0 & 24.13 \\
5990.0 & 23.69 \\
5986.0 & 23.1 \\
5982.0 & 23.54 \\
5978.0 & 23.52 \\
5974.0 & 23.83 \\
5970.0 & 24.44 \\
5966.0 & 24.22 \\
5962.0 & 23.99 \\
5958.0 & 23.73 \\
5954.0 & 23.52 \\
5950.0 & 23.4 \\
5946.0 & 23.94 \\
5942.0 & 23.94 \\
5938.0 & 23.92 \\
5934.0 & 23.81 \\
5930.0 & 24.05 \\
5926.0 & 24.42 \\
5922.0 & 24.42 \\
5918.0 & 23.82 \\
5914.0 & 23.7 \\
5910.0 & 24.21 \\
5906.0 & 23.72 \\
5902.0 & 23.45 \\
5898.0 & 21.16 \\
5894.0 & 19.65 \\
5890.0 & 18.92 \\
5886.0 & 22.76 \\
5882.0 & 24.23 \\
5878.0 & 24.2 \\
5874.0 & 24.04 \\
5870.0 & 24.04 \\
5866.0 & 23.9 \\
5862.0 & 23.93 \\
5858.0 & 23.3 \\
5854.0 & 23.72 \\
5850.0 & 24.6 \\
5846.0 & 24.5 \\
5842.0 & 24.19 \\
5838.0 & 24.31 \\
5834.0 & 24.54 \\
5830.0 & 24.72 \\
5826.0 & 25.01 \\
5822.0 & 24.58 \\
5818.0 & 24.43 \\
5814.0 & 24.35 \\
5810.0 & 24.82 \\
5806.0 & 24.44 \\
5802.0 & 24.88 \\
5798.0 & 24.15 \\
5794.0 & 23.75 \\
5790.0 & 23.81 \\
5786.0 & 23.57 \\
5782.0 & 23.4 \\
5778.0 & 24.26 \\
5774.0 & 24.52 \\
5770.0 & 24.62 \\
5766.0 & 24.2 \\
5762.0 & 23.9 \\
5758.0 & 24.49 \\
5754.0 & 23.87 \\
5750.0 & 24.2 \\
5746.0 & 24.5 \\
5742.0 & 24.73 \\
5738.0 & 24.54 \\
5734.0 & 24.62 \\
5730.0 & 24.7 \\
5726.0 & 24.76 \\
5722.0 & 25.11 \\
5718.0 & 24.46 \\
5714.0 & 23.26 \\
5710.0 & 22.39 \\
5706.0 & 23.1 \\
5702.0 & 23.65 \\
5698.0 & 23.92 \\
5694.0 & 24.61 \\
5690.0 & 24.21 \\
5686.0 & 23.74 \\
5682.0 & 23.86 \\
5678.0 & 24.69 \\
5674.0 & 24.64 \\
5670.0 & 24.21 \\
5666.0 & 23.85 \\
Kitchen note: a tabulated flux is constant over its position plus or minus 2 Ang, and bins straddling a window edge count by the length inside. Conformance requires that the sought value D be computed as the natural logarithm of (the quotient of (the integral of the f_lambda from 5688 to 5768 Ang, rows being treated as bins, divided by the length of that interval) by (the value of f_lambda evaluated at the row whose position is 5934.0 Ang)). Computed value 0.01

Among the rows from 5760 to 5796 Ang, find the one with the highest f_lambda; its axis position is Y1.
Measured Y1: 5770.0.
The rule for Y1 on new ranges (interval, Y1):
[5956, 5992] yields 5970.0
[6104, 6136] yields 6130.0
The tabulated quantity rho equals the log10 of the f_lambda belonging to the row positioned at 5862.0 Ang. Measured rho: 1.38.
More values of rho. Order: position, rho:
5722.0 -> 1.40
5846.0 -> 1.39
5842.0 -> 1.38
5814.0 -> 1.39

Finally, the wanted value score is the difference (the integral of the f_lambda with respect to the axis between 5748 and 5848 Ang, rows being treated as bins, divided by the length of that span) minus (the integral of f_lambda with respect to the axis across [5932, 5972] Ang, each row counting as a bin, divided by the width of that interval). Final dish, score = 0.4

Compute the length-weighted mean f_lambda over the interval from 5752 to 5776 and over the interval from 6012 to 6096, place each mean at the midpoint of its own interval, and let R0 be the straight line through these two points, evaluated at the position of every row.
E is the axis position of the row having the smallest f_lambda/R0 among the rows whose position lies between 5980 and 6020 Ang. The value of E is 5986.0 Ang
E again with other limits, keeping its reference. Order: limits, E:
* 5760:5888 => 5886.0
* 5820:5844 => 5842.0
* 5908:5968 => 5950.0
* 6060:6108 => 6102.0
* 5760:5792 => 5782.0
